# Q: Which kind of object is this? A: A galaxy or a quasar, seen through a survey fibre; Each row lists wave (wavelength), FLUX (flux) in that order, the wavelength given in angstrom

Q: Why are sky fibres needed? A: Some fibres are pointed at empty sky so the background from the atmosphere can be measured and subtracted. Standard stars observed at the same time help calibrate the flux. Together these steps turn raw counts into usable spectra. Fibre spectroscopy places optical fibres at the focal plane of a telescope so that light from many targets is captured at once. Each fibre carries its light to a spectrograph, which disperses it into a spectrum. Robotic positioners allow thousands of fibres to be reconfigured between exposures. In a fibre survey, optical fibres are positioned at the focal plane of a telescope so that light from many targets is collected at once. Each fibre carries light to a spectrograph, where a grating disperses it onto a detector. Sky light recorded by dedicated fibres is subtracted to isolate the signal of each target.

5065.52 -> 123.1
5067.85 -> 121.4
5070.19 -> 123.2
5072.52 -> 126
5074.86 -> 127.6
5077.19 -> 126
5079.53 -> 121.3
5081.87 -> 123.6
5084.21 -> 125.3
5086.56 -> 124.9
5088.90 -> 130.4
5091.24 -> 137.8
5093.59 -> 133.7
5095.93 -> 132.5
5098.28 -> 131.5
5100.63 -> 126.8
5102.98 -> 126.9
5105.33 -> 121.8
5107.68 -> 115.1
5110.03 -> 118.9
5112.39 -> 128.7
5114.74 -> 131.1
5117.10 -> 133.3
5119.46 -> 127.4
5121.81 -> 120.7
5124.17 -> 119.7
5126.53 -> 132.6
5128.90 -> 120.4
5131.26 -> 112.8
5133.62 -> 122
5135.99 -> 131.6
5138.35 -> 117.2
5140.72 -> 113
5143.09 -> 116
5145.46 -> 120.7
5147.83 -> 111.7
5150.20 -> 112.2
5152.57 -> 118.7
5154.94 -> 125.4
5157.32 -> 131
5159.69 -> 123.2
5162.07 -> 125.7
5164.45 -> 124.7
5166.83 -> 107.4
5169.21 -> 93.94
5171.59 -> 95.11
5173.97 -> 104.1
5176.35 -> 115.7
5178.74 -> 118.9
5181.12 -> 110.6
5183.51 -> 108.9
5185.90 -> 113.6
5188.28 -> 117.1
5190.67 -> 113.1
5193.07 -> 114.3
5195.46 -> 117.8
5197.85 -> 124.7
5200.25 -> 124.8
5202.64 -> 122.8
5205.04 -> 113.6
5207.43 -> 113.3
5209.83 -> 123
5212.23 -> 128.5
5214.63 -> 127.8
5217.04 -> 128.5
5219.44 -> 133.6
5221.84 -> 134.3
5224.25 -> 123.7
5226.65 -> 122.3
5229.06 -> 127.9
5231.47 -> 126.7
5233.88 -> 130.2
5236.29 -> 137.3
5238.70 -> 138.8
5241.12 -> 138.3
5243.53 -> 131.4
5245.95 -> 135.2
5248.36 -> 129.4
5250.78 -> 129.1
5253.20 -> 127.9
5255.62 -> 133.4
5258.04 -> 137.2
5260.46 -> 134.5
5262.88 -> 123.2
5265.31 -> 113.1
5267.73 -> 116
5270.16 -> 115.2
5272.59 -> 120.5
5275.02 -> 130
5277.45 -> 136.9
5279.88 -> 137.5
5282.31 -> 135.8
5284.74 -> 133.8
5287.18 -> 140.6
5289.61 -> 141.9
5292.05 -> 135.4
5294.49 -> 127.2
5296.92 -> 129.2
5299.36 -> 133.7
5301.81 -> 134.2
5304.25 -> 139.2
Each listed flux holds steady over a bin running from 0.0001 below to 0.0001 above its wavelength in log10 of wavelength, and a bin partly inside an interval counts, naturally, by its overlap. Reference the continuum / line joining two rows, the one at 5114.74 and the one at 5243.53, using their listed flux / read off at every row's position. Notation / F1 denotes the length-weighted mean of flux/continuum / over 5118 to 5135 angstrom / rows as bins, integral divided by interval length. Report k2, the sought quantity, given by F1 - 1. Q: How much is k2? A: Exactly -0.07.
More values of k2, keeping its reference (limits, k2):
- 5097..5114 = -0.05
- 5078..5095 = -0.02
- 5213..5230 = -0.02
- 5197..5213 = -0.08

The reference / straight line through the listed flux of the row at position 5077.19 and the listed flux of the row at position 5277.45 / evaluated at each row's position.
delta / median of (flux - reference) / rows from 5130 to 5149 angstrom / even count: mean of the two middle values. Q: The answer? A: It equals -12.9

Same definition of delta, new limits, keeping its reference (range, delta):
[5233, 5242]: 3.0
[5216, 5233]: -6.4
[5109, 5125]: -0.9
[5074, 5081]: 0.0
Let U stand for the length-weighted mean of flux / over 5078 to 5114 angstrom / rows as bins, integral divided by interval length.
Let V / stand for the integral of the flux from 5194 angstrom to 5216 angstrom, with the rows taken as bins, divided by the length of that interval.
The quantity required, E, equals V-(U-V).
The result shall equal 117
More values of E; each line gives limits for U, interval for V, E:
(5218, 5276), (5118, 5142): 115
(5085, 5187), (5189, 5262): 134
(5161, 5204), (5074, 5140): 137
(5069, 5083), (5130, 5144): 113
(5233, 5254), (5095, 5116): 118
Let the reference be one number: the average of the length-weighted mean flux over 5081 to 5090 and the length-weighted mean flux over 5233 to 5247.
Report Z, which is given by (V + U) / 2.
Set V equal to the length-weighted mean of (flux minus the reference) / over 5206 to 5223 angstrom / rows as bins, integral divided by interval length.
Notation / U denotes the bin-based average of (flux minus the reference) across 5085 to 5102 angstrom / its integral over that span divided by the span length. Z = -1.8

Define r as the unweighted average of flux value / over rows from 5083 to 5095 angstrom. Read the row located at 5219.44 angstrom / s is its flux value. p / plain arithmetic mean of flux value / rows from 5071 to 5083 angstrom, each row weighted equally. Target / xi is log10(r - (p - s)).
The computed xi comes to 2.14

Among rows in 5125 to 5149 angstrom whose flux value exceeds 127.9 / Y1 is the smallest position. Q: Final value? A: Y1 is 5126.53 angstrom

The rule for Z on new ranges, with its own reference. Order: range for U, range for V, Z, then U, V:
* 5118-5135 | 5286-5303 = -2.1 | -8.1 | 4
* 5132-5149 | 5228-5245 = -4.8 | -11.9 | 2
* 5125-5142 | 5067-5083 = -7.9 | -9.3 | -6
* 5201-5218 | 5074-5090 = -6.7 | -8.2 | -5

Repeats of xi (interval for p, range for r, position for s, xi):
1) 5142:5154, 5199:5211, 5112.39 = 2.12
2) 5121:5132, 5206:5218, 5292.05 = 2.14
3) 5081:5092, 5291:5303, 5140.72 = 2.07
